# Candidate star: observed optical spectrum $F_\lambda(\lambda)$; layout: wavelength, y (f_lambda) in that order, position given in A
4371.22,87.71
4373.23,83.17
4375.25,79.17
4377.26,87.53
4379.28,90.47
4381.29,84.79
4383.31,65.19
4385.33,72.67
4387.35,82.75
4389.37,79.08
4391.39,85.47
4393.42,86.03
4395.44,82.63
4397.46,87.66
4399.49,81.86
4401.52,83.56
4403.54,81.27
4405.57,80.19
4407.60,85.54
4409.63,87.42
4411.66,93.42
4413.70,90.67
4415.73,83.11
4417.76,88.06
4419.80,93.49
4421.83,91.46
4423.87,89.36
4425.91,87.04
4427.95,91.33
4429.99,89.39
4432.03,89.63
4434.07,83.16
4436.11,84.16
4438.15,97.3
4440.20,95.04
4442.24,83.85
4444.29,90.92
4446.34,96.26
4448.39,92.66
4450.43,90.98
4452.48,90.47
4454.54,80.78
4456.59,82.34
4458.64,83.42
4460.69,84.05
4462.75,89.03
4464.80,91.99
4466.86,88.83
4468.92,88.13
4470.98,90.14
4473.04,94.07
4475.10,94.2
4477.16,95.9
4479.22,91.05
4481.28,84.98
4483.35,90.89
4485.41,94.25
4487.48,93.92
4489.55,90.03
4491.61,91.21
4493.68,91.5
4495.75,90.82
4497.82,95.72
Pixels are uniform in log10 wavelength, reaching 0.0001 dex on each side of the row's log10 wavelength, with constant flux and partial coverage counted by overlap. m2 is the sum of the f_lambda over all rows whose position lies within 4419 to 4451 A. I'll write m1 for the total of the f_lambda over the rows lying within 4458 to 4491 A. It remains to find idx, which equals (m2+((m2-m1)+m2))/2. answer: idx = 1447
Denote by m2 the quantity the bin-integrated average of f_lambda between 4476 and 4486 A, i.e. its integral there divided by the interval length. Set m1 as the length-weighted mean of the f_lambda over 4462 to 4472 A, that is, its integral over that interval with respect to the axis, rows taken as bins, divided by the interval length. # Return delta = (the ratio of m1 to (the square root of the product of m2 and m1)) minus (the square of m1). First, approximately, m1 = 89.6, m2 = 91.4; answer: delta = -8032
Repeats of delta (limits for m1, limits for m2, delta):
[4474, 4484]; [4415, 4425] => -8363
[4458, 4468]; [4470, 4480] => -7675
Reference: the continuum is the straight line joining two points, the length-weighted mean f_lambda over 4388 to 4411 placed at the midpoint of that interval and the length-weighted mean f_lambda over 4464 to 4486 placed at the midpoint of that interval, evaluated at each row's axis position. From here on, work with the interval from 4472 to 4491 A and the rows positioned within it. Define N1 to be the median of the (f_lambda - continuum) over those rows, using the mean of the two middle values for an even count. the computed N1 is 1.5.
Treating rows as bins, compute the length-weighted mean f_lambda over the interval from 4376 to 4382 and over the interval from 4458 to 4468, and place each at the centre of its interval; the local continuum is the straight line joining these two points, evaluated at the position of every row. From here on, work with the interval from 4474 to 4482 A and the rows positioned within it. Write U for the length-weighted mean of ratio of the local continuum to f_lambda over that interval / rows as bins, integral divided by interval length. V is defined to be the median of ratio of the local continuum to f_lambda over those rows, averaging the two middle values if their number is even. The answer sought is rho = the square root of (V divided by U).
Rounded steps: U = 0.957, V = 0.946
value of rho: 0.994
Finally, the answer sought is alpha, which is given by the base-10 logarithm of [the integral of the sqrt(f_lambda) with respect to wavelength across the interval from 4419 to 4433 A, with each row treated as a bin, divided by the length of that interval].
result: 0.978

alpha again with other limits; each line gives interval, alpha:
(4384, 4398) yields 0.956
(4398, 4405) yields 0.958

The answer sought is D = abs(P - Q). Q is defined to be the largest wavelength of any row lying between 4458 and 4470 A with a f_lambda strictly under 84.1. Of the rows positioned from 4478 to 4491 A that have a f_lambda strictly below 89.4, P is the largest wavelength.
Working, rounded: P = 4481.28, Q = 4460.69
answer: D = 20.6 A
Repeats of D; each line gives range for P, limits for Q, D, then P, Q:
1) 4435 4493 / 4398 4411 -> 75.7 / 4481.28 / 4405.57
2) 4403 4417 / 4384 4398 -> 20.3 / 4415.73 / 4395.44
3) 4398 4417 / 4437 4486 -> 45.0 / 4415.73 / 4460.69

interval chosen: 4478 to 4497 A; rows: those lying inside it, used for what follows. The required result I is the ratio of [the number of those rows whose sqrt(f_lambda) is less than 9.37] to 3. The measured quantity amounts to 0.3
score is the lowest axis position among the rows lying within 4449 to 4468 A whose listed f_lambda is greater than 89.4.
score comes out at 4450.43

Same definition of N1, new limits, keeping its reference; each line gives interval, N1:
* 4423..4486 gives 1.4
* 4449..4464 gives -5.8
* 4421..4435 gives 2.6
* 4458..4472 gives -1.6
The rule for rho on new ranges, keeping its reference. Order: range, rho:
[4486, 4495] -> 1.002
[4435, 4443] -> 1.003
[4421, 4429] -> 0.997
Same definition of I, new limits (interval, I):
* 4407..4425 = 1.0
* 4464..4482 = 0.3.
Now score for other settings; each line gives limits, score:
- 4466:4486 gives 4470.98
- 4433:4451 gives 4438.15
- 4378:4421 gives 4379.28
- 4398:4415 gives 4411.66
